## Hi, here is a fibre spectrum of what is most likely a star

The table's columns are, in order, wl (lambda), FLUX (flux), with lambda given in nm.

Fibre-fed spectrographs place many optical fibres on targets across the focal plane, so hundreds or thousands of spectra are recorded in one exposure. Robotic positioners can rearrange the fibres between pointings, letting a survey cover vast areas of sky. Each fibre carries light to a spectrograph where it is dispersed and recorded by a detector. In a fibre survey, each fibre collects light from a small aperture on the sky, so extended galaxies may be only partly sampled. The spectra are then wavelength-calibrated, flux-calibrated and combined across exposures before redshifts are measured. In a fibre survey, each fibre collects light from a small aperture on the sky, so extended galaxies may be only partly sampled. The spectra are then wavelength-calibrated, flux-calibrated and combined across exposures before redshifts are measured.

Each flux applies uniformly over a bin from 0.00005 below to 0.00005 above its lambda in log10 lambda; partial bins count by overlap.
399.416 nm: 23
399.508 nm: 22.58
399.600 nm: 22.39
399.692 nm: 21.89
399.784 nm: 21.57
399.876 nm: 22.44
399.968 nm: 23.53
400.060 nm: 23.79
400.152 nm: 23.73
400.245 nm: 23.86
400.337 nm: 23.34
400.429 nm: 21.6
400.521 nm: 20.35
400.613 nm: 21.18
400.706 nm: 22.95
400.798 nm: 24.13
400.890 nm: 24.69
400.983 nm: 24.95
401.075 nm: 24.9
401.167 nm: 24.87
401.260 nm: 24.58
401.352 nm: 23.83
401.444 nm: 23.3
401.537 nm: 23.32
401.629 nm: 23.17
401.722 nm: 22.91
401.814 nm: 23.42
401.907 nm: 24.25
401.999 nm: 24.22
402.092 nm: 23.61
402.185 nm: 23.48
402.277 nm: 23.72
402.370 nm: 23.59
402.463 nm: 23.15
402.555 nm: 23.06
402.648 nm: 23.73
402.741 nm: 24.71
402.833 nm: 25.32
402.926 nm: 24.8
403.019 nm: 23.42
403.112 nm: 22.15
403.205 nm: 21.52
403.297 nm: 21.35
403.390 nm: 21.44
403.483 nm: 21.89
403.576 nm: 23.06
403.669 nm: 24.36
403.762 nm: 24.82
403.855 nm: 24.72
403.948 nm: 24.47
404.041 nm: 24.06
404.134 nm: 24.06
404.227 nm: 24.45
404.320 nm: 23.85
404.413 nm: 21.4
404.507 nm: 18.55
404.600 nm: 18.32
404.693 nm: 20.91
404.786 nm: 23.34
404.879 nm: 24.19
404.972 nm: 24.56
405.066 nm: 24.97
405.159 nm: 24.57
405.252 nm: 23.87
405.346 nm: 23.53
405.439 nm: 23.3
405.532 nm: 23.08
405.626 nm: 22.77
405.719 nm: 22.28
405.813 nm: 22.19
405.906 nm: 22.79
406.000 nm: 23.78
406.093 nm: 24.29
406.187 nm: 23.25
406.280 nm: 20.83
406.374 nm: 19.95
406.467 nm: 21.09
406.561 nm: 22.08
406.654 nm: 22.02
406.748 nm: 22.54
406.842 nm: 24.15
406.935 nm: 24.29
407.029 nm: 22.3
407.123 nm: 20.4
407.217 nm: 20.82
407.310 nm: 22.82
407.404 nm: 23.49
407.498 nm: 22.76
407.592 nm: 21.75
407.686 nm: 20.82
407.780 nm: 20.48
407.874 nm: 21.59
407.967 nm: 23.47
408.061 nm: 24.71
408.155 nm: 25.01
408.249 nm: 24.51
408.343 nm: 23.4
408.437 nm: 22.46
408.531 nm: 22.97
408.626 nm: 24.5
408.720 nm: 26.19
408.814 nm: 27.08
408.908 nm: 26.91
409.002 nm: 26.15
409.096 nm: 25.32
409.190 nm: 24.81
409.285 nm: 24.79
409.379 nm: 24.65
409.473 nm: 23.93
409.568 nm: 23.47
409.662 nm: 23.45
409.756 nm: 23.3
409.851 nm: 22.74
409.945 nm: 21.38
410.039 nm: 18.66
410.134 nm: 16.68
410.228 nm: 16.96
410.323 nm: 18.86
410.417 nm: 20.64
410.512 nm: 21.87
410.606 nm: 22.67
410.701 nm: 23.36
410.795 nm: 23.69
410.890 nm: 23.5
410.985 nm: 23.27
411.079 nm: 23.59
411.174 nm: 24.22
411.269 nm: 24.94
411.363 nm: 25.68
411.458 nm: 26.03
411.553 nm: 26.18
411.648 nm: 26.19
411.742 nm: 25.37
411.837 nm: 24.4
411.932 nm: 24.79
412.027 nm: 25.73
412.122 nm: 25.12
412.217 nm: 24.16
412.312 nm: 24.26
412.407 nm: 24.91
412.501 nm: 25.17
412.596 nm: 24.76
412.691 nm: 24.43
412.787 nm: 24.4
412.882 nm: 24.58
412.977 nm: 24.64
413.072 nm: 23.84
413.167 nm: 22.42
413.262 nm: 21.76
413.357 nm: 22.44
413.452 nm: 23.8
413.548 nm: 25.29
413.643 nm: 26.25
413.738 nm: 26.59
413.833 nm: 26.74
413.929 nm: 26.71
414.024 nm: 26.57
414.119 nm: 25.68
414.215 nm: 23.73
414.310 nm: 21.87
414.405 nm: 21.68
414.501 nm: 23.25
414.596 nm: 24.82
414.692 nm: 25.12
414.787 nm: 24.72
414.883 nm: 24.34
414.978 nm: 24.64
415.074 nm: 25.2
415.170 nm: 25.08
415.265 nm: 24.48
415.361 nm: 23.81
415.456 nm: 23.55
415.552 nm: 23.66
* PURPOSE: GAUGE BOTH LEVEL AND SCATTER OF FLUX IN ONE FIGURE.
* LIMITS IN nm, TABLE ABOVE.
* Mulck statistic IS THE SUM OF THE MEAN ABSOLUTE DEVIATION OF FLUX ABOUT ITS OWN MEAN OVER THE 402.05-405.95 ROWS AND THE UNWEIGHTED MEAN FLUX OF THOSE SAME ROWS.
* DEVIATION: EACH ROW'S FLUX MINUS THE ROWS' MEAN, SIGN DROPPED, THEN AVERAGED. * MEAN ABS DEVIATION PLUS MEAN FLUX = 24.3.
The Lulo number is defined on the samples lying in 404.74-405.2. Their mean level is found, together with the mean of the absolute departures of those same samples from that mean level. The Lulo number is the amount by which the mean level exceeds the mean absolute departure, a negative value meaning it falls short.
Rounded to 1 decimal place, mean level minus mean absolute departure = 23.9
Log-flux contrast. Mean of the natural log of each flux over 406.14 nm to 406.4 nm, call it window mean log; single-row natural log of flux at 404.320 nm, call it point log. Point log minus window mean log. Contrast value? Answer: 0.11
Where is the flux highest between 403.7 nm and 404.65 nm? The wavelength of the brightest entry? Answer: 403.762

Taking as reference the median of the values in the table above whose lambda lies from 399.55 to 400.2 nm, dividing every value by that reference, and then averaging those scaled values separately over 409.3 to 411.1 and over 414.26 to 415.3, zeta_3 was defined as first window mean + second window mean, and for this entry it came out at 2.05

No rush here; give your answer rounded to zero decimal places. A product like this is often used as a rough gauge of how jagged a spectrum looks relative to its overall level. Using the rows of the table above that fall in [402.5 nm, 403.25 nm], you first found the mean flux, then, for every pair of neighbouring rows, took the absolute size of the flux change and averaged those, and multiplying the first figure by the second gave 20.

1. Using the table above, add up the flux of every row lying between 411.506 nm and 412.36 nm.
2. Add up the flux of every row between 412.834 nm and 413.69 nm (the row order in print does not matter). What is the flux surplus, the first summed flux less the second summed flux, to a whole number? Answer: 11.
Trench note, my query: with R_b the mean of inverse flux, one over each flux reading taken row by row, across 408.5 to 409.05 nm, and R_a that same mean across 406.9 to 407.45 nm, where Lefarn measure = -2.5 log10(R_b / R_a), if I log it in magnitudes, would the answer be 0.15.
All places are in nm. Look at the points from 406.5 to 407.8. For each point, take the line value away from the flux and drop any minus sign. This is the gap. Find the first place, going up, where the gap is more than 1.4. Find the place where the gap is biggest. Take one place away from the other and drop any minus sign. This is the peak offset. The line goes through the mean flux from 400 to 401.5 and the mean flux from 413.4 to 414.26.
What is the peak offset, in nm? 1.22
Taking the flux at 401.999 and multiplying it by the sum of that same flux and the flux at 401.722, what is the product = 1141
